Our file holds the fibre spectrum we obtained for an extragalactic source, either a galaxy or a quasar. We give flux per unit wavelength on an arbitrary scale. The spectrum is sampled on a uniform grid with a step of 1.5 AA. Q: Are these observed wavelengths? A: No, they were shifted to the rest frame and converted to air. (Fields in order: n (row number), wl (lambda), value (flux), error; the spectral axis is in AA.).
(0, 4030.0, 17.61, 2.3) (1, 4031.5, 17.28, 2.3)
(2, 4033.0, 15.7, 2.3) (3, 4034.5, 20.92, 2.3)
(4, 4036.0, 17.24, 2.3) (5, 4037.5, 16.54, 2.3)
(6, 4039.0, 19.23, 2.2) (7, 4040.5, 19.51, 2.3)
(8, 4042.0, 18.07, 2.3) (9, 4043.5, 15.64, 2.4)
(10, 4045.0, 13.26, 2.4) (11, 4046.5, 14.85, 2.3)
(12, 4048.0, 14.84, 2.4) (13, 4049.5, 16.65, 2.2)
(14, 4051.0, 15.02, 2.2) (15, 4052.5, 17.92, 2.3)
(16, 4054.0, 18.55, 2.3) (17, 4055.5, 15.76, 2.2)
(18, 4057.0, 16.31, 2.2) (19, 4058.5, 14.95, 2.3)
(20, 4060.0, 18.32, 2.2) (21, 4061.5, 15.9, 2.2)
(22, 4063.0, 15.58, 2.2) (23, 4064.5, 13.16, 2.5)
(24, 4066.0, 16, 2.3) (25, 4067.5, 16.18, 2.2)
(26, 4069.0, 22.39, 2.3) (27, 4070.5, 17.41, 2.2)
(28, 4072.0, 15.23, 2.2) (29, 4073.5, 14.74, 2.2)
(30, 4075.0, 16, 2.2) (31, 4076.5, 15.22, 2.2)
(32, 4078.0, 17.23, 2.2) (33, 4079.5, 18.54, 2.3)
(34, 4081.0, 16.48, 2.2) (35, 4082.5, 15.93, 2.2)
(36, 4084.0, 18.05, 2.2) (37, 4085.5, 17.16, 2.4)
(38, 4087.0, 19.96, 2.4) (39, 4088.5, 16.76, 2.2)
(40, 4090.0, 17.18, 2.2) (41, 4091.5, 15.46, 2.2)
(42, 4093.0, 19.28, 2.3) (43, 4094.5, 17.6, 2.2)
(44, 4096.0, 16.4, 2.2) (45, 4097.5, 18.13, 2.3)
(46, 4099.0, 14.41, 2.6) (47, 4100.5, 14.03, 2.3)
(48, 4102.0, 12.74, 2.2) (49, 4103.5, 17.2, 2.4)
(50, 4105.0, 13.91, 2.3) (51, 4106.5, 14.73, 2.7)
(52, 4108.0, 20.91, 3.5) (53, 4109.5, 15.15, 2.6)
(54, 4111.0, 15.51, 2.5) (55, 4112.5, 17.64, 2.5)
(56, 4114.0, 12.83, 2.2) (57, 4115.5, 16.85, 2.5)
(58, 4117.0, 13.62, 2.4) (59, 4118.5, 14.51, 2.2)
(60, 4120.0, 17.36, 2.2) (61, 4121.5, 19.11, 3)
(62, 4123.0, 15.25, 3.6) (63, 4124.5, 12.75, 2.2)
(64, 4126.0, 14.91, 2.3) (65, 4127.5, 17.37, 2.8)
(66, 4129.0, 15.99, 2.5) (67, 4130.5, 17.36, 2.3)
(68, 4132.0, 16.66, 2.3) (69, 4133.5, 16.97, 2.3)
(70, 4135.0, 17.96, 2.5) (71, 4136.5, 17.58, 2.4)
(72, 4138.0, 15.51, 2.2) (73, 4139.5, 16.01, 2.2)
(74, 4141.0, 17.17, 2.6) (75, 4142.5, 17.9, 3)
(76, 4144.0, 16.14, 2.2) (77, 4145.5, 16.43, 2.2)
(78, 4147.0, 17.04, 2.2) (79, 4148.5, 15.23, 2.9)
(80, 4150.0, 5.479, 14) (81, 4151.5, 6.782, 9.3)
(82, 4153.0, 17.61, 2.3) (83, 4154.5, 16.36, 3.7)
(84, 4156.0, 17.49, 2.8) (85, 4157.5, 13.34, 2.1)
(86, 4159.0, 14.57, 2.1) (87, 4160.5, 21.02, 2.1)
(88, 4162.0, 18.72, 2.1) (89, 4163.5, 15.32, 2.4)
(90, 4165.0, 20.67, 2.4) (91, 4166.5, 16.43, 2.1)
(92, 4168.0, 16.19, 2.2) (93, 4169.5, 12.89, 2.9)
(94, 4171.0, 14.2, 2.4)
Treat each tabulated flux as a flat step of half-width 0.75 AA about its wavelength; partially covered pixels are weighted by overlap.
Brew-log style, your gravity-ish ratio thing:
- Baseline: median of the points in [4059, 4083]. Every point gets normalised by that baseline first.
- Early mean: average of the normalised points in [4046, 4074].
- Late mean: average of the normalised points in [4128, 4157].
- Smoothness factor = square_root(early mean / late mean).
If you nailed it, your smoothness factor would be 1.02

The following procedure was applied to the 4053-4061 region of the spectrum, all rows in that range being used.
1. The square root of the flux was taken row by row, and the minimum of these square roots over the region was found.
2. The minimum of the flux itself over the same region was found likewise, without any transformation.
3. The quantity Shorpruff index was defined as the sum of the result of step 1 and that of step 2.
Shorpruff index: 18.8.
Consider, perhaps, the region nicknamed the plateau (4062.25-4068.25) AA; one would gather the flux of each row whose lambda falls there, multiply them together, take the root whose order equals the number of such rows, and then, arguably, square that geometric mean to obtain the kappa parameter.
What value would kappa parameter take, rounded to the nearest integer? 230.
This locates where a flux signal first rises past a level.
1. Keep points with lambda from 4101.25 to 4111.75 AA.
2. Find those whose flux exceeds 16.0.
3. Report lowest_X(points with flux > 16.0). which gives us 4103.5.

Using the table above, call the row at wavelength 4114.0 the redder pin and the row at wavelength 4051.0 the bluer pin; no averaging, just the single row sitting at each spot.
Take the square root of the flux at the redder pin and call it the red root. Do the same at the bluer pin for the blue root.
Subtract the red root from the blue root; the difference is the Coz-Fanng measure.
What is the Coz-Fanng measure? 0.29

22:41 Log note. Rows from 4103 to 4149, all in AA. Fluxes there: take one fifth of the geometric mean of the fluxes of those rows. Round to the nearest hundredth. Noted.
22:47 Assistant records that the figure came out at 3.23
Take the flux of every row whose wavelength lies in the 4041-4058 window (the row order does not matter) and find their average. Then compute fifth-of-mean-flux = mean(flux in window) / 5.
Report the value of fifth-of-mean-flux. 3.22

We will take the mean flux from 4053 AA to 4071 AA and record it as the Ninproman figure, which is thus 16.7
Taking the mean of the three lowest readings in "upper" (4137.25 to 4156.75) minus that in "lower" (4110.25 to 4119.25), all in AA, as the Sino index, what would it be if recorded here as -4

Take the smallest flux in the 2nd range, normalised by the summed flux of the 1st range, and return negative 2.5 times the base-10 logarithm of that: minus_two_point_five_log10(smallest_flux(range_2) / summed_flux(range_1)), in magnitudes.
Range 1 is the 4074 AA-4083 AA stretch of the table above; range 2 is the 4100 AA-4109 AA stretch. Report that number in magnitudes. 2.23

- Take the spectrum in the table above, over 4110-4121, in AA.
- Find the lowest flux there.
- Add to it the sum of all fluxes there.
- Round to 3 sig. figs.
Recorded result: 121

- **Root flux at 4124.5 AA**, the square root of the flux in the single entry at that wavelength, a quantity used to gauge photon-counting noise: 3.6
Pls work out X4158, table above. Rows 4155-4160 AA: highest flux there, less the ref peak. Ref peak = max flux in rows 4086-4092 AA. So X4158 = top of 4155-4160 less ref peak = -2.5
